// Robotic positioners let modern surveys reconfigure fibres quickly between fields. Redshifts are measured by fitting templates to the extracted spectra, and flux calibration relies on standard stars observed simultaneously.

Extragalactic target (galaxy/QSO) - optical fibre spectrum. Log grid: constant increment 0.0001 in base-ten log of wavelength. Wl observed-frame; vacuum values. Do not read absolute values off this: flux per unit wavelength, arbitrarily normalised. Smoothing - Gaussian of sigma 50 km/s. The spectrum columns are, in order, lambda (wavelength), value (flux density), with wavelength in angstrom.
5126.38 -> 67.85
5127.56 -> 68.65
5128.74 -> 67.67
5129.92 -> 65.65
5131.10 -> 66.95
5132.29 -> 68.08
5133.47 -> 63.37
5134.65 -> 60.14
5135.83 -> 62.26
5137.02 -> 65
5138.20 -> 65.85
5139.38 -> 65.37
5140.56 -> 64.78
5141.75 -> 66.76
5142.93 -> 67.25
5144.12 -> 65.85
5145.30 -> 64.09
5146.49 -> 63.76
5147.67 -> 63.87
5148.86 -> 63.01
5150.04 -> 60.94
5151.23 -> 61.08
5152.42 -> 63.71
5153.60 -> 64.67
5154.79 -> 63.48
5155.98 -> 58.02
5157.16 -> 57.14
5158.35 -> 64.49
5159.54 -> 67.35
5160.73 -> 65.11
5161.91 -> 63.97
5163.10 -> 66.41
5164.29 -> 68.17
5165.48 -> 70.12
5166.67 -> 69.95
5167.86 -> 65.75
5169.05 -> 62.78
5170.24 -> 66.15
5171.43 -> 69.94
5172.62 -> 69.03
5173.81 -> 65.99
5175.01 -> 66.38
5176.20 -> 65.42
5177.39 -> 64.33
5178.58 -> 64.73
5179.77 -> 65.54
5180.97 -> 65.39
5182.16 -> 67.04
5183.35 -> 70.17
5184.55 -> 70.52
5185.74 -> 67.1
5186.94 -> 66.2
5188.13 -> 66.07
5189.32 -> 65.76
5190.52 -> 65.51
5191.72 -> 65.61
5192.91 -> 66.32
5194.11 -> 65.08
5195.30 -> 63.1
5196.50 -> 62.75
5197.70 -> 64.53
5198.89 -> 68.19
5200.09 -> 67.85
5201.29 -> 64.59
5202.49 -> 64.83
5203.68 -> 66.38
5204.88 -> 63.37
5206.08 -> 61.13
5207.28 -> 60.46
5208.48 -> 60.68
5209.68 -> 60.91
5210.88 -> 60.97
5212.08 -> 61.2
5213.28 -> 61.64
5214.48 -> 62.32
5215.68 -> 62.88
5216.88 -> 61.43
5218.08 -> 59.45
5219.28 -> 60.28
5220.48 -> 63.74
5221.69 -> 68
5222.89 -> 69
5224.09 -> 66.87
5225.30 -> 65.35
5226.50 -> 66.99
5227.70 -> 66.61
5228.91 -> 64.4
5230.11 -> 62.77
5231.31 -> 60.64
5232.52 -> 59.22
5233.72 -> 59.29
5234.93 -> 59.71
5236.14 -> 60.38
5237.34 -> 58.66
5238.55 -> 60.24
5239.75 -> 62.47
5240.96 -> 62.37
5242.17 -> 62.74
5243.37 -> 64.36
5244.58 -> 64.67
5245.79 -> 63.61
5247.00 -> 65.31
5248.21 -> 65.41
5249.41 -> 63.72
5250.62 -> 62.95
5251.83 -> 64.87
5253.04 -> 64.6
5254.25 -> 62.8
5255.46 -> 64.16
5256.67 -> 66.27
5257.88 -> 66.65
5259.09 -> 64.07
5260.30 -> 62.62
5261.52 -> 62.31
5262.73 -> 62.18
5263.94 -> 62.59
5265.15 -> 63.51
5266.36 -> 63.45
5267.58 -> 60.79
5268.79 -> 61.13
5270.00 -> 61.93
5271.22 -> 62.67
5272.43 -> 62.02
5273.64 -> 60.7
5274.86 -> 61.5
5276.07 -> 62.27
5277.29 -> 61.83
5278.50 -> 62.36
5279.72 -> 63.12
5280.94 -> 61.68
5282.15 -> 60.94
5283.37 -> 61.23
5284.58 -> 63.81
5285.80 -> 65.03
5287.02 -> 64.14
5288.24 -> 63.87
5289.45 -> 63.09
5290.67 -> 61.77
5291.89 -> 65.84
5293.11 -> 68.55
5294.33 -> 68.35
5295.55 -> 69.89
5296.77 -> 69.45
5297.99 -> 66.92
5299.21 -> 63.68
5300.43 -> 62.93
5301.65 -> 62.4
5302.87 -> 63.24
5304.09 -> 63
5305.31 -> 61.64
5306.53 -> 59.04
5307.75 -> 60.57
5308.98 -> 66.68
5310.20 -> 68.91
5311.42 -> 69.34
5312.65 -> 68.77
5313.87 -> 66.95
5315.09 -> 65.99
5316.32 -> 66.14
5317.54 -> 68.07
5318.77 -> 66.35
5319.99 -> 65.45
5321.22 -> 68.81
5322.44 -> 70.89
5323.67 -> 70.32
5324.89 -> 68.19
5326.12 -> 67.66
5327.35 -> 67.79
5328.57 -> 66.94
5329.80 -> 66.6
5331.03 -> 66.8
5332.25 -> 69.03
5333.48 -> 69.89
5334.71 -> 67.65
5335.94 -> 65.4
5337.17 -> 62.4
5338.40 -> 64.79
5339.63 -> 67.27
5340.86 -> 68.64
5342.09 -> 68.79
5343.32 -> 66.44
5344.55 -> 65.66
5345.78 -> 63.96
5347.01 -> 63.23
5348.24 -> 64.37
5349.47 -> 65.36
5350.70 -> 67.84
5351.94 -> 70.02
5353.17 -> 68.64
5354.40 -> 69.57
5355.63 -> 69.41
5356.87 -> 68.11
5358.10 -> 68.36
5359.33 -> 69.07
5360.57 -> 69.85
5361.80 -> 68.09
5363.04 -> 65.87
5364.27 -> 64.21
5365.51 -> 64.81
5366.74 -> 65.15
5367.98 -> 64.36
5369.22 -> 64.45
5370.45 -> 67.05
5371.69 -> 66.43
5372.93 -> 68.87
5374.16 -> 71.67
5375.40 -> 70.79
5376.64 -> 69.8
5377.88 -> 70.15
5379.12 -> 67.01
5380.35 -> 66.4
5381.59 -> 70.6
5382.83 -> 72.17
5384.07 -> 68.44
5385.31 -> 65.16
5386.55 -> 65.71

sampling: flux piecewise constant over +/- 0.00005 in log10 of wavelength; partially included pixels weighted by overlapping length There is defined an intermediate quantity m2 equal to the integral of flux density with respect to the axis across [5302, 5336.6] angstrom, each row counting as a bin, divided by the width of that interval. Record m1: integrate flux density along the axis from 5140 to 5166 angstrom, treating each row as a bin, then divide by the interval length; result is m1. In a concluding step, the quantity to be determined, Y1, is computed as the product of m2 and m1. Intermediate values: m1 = 64.2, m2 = 66.6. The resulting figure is 4280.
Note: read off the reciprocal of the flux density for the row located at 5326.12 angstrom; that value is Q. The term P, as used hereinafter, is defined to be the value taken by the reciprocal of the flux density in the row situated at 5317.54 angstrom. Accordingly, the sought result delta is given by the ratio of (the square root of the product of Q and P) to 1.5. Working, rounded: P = 0.0147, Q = 0.0148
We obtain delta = 0.0098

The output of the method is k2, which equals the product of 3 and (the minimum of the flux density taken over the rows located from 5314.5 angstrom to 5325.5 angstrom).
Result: 196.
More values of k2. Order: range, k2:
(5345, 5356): 190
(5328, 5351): 187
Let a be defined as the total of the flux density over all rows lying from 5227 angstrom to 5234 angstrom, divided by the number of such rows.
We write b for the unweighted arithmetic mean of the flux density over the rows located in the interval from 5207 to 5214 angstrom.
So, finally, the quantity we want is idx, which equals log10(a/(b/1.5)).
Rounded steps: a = 62.2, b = 61.0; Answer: 0.18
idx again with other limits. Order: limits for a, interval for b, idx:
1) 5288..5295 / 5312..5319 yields 0.16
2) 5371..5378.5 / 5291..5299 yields 0.19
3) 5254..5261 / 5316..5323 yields 0.16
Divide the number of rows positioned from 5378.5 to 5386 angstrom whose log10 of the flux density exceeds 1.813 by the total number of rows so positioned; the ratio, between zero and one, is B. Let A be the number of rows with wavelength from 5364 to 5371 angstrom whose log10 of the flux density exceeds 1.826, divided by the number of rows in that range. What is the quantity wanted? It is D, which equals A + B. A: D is 1.2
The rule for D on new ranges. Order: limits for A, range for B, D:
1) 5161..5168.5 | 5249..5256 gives 0.5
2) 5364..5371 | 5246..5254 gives 0.5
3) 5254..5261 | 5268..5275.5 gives 0.0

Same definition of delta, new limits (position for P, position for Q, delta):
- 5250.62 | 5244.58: 0.0104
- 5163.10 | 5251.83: 0.0102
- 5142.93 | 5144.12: 0.0100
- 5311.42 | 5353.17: 0.0097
